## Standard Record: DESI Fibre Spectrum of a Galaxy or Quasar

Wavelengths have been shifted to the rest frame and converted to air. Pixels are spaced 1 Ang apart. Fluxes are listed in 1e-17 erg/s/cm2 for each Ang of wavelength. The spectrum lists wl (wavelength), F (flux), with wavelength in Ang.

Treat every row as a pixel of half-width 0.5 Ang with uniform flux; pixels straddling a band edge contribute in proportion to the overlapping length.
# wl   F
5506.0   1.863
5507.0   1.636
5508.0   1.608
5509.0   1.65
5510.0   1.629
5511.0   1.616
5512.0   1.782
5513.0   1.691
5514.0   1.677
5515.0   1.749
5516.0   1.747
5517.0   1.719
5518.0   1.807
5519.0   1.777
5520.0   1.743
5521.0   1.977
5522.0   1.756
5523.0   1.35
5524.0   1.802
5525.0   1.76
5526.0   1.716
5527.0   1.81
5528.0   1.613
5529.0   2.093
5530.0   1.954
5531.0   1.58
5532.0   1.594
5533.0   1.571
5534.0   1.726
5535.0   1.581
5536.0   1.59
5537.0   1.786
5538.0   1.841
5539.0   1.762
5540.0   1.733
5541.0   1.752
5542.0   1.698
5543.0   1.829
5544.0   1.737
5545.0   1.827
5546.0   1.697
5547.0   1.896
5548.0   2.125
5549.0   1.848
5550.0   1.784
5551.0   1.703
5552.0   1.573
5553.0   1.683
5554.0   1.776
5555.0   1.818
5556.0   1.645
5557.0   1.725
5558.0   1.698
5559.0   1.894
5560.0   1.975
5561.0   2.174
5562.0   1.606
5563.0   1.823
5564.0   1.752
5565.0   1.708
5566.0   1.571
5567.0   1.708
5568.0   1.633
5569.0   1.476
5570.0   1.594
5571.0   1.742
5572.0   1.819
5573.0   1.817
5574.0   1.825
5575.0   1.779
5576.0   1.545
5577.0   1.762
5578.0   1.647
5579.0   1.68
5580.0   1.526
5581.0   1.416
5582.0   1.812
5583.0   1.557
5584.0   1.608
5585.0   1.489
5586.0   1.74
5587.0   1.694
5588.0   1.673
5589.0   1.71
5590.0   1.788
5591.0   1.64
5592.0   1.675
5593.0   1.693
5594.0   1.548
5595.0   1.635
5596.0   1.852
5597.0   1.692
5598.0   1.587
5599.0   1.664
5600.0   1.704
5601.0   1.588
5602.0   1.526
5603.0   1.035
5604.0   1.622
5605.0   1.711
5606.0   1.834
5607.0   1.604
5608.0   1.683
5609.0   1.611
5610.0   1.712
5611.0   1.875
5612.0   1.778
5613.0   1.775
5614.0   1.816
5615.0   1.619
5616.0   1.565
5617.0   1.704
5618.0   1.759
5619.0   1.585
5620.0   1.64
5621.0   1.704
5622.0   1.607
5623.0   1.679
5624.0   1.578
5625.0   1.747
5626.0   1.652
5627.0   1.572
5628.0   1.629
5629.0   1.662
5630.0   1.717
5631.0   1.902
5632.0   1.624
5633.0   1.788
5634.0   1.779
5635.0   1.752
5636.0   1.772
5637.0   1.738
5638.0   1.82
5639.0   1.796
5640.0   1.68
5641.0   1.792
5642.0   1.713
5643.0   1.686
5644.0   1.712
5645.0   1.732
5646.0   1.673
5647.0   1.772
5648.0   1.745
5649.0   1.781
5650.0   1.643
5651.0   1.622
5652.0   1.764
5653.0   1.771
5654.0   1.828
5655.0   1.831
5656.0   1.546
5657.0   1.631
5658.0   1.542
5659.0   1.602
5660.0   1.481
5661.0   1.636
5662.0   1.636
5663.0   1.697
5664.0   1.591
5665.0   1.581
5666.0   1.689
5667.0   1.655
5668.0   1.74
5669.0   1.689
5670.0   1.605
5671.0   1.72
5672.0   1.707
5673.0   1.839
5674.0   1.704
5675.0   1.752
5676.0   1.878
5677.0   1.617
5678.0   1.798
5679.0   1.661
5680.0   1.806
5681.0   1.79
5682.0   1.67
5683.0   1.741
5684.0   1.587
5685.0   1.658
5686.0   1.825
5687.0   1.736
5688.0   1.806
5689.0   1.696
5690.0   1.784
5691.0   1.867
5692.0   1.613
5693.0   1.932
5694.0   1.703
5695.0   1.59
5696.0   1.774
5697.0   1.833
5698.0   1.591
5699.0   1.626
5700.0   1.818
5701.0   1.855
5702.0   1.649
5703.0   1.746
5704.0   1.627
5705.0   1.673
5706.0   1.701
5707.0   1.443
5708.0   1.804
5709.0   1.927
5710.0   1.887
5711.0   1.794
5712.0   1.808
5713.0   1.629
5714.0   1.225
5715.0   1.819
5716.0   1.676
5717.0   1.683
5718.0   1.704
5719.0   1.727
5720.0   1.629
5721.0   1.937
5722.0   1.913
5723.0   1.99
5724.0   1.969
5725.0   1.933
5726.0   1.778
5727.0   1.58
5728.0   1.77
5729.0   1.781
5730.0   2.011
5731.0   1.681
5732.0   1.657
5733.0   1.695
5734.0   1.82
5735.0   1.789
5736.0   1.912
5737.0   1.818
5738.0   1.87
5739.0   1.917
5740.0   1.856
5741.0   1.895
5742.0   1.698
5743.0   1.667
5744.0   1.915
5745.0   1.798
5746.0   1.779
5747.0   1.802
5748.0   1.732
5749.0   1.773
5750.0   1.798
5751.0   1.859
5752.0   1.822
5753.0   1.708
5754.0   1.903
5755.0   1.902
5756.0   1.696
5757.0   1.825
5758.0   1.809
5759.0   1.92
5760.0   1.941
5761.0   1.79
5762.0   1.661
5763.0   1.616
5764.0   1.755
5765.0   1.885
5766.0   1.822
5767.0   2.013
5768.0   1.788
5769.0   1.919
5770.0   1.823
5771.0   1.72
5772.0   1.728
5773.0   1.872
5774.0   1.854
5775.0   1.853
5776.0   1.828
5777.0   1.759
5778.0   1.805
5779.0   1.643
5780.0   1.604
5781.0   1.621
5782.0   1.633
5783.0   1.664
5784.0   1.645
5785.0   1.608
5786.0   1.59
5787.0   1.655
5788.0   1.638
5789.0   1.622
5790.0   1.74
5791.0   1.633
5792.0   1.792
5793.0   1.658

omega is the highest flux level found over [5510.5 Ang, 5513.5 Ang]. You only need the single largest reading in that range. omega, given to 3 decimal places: 1.782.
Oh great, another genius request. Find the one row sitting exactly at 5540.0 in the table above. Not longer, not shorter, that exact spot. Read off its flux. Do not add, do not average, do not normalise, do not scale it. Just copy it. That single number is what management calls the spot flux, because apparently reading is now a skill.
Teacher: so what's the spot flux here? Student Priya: 1.733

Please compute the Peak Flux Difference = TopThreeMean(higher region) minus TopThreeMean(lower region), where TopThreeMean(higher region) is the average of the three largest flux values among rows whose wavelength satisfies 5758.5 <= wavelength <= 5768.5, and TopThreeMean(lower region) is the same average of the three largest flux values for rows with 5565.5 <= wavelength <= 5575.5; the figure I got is 0.14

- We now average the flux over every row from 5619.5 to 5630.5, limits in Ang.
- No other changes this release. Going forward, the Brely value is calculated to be 1.65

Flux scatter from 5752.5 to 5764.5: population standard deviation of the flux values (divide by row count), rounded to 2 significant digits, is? 0.10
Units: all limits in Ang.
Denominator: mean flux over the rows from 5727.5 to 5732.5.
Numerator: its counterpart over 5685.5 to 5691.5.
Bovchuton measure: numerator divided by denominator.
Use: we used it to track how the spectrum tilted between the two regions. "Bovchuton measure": 1.00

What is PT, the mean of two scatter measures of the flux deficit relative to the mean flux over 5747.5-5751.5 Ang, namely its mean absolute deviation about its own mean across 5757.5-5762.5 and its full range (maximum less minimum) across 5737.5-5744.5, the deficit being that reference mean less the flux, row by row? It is 0.17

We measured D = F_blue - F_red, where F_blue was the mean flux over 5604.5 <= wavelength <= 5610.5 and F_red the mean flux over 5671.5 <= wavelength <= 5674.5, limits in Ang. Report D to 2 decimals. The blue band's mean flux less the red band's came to -0.06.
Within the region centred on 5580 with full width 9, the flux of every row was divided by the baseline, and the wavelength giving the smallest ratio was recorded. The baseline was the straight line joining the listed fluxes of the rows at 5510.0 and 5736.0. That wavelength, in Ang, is 5581.0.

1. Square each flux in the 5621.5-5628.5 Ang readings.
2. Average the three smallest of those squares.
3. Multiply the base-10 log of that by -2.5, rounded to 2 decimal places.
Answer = -1.00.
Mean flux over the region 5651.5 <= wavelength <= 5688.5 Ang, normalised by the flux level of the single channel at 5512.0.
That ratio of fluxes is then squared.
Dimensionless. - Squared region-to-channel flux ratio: 0.91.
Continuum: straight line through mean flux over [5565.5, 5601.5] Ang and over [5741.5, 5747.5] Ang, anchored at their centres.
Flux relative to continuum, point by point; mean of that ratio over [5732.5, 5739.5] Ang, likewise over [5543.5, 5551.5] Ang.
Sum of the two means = 2.15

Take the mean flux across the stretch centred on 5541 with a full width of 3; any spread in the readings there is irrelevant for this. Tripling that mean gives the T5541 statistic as 5.18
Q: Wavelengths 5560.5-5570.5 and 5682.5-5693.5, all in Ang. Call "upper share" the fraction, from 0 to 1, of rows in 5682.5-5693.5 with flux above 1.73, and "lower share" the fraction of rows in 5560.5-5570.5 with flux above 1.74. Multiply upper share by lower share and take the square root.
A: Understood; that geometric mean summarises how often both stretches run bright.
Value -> 0.44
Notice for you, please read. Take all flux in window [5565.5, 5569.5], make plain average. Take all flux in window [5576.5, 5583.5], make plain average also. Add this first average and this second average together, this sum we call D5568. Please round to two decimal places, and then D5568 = 3.23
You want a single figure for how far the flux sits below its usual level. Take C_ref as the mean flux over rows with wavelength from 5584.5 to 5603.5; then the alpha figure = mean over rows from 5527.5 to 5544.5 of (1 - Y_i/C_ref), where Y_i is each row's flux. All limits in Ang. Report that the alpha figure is -0.064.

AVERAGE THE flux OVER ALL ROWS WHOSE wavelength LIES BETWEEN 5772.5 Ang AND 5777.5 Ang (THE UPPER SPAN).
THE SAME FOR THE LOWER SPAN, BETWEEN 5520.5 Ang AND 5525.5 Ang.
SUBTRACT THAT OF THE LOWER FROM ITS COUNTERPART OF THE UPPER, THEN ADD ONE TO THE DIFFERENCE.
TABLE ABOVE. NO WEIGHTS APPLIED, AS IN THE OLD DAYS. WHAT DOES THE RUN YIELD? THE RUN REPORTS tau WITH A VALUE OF 1.10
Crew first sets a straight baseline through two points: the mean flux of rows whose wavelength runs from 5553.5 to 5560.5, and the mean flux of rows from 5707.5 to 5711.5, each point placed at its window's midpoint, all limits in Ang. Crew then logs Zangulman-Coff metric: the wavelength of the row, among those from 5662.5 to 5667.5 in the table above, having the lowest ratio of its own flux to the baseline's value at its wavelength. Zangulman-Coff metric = 5665.0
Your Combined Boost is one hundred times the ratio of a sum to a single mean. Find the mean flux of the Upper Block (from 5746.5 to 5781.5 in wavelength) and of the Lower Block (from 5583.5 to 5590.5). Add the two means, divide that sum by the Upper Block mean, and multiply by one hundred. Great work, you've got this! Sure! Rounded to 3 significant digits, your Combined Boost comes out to 193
